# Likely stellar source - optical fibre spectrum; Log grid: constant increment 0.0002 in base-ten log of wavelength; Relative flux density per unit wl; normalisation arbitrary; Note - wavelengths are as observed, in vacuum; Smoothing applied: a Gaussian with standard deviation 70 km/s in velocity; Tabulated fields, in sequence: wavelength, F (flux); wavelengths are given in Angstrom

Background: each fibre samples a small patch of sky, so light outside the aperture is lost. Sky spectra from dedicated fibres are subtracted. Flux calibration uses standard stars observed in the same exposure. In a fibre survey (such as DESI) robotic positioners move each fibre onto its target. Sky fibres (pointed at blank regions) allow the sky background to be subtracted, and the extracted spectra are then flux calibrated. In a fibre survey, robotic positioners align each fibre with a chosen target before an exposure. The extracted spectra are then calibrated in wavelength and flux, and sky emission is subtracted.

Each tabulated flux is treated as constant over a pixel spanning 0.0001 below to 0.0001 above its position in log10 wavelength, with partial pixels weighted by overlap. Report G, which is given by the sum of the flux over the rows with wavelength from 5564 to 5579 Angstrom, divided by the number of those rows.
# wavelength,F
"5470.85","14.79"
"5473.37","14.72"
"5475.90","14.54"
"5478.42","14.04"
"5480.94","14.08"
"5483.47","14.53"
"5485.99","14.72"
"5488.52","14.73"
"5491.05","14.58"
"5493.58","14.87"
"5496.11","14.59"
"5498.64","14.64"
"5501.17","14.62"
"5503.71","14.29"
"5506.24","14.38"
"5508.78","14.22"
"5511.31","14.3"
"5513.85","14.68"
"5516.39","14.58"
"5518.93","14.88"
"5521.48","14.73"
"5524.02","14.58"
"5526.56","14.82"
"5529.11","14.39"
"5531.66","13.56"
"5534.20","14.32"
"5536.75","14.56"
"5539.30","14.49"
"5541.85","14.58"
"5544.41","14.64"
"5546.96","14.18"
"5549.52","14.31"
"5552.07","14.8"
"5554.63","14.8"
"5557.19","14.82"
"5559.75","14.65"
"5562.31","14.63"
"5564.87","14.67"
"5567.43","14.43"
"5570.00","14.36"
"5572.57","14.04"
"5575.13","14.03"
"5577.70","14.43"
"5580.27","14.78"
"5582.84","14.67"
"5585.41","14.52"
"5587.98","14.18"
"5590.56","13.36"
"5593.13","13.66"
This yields 14.3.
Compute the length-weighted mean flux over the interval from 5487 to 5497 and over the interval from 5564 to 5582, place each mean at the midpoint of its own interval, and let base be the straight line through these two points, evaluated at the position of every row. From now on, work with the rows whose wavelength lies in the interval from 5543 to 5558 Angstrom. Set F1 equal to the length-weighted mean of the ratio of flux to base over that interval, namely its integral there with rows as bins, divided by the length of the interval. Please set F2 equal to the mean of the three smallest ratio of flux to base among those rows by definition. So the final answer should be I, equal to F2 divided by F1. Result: 0.9852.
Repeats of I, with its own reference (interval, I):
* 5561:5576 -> 0.9851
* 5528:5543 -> 0.9830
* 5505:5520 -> 0.9849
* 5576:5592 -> 0.9780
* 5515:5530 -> 0.9899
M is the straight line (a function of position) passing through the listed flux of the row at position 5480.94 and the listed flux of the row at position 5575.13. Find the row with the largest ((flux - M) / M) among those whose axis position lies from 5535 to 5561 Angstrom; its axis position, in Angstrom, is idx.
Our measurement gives 5557.19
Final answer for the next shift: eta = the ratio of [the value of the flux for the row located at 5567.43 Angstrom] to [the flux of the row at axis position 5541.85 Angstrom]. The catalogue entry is 0.99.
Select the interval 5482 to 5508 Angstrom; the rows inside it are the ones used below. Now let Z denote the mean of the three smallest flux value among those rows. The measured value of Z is 14.4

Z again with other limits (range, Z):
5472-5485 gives 14.2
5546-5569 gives 14.3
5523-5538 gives 14.1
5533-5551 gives 14.3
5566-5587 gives 14.1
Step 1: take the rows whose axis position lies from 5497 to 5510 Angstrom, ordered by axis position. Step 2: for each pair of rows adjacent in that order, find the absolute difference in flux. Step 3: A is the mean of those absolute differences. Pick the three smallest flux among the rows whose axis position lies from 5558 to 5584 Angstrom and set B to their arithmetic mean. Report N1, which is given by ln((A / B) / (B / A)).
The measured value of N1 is -9.1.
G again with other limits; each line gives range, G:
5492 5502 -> 14.7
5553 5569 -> 14.7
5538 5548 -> 14.5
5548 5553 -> 14.6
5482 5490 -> 14.7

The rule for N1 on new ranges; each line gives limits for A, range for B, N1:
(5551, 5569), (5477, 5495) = -10.3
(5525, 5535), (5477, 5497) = -6.1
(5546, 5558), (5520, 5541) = -9.0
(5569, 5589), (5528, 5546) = -8.1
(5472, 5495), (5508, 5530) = -8.3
